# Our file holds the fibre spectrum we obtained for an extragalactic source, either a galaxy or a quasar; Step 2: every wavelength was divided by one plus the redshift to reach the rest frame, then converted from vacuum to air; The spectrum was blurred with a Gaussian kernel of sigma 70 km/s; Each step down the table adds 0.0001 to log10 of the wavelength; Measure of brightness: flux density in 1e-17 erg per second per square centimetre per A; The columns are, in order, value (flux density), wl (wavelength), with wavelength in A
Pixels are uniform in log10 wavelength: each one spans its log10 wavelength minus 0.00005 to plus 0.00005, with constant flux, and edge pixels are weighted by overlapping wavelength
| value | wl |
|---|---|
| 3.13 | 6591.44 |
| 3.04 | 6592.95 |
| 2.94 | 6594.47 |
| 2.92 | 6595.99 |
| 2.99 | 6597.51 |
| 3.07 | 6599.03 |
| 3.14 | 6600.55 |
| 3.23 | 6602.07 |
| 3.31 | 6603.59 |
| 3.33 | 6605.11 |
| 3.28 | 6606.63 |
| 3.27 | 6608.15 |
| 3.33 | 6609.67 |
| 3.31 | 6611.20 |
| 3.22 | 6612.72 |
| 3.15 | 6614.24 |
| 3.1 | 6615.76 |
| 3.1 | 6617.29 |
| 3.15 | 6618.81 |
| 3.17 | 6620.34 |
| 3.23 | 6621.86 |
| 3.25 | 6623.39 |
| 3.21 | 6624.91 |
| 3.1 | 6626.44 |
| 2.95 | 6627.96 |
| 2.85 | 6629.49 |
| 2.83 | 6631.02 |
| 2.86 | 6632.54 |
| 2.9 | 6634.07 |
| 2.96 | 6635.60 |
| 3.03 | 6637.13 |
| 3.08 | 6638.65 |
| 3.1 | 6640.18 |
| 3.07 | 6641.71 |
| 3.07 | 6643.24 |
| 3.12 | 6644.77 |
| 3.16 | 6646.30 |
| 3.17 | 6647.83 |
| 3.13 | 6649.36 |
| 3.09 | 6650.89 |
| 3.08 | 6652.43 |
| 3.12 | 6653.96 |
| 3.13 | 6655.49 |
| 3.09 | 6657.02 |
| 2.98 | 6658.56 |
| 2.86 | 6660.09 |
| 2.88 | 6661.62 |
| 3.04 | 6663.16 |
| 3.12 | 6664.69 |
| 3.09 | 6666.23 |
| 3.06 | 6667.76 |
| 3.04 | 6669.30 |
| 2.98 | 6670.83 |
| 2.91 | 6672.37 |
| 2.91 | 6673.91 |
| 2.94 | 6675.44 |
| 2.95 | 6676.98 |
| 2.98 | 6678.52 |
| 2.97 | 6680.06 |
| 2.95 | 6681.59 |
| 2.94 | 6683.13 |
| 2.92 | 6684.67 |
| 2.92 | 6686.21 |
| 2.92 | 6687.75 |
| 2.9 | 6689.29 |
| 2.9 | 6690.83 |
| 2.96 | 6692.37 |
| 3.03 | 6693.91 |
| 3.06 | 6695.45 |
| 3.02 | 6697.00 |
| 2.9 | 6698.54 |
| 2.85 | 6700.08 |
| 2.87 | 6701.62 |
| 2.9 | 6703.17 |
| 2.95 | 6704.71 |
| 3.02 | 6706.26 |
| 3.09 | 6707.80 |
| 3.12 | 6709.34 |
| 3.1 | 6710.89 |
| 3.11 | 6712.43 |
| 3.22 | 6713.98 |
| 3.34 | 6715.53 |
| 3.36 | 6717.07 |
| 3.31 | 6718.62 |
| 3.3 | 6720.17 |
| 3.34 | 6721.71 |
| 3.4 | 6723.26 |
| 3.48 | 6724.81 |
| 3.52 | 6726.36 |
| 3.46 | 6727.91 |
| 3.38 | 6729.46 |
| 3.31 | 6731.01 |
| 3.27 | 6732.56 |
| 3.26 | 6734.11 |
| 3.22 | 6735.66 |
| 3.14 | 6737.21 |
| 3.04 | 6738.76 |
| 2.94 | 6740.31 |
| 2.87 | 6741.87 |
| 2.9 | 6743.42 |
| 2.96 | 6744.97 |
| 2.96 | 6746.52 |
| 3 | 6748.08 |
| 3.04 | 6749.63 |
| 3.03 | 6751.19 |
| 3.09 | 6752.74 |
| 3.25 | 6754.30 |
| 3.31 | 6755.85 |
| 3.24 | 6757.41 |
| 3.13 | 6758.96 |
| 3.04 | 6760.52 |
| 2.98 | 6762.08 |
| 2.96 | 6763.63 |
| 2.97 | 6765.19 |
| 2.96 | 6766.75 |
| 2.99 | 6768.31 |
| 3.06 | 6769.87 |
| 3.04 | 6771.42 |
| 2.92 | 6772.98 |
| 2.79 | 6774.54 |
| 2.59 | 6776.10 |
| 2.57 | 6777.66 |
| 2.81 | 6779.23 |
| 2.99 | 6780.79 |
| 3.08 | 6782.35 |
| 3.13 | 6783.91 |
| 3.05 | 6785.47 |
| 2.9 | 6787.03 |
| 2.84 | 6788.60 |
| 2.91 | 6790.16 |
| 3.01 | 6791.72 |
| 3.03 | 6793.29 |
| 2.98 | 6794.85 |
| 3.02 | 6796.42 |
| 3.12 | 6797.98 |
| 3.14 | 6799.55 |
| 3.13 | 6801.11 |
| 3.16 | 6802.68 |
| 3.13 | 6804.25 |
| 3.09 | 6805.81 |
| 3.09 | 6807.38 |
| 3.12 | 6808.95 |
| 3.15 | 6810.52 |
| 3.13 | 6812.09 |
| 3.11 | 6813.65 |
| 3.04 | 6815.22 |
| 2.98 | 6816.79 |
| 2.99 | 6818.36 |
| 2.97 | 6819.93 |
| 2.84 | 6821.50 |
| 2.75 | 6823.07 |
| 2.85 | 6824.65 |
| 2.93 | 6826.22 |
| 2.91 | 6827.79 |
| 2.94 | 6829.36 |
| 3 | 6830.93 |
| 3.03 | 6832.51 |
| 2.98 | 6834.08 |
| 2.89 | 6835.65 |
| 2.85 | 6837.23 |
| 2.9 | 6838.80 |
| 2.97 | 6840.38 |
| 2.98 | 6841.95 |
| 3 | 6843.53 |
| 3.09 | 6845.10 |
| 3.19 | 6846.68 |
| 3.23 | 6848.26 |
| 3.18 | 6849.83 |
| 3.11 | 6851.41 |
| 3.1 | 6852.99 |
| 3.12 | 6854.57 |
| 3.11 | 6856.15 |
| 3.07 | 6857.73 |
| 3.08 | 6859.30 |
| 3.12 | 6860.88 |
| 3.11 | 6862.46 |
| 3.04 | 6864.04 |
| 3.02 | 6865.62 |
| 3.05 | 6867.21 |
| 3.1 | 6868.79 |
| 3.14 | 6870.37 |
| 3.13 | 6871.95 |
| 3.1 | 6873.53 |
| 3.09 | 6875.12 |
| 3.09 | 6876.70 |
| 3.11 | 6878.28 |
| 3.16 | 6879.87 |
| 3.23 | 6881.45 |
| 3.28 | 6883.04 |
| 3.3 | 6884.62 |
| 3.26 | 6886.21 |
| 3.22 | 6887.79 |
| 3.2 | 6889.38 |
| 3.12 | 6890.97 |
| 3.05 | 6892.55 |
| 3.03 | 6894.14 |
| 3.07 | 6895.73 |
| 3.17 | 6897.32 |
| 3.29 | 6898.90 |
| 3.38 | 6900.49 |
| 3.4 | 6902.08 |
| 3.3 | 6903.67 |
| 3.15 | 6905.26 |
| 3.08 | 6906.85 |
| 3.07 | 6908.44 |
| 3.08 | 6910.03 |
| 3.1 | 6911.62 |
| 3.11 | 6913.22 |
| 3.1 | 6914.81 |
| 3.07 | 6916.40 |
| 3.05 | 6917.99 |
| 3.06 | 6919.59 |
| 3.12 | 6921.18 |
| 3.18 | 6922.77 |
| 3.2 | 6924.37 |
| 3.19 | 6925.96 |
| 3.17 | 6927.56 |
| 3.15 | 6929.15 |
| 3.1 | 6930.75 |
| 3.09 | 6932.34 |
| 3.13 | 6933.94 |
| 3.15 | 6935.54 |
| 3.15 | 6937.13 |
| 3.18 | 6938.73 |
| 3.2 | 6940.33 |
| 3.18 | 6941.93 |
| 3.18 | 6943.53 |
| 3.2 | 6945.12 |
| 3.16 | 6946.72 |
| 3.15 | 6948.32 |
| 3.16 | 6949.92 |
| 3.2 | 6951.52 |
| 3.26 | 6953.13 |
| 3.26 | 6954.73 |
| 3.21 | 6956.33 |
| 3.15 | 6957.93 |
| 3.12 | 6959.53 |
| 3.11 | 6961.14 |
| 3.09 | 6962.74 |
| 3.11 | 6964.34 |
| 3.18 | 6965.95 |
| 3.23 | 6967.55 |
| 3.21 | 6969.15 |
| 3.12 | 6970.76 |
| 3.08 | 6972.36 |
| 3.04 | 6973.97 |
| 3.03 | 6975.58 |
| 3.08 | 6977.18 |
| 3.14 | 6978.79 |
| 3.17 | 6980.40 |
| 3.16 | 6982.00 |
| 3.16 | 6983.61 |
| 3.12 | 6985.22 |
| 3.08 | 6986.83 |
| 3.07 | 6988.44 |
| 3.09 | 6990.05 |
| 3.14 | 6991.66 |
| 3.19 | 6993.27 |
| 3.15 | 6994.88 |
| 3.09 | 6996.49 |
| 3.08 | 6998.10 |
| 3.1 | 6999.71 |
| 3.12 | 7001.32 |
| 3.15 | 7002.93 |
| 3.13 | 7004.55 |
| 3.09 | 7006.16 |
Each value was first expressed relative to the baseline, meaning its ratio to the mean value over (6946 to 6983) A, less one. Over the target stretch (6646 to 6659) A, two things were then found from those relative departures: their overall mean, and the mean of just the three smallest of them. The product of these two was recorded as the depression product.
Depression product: 0.000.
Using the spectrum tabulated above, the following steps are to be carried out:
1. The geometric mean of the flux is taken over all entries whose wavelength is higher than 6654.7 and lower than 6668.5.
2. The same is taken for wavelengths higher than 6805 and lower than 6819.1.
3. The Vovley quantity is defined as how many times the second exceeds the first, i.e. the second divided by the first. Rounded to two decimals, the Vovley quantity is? 1.02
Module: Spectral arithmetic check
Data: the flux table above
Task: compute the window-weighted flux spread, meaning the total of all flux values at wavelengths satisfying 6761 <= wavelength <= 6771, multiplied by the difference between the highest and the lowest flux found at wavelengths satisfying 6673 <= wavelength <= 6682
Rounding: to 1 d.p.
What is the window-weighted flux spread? 1.3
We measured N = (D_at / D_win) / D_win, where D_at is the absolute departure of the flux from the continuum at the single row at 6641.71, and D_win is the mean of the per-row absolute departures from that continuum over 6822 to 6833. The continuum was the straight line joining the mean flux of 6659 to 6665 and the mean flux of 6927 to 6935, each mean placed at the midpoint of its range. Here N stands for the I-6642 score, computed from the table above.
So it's 5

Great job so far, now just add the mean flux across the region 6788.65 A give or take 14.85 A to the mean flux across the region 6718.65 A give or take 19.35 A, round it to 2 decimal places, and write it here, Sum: 6.17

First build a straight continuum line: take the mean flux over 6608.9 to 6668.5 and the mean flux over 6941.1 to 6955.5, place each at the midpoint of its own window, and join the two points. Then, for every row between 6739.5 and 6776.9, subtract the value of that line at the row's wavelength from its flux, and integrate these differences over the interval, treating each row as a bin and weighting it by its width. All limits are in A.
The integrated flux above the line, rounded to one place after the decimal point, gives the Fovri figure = -4.6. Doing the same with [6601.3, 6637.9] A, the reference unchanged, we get 2.1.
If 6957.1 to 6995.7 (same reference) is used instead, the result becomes -3.0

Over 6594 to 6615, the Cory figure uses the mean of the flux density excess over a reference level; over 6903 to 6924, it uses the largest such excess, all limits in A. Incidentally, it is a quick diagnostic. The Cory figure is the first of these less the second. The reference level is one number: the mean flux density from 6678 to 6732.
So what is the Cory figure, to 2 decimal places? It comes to -0.12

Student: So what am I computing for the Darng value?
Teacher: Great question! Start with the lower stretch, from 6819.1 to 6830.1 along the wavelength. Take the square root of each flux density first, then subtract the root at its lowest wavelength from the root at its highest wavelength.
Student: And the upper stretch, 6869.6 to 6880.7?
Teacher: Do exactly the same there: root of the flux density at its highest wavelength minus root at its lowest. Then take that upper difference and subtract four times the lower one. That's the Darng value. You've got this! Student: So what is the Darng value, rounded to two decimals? 0.04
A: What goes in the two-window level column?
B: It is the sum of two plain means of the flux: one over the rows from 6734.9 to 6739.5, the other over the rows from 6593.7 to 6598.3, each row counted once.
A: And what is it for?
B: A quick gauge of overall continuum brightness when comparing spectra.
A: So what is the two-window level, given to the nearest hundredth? 6.08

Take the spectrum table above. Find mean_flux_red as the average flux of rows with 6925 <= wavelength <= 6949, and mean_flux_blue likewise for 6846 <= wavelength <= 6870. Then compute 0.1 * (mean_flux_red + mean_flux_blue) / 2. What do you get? 0.313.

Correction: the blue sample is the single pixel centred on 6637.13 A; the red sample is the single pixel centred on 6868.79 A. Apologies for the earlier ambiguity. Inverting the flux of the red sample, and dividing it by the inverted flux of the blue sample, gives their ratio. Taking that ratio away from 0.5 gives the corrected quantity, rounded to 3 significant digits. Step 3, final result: -0.477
